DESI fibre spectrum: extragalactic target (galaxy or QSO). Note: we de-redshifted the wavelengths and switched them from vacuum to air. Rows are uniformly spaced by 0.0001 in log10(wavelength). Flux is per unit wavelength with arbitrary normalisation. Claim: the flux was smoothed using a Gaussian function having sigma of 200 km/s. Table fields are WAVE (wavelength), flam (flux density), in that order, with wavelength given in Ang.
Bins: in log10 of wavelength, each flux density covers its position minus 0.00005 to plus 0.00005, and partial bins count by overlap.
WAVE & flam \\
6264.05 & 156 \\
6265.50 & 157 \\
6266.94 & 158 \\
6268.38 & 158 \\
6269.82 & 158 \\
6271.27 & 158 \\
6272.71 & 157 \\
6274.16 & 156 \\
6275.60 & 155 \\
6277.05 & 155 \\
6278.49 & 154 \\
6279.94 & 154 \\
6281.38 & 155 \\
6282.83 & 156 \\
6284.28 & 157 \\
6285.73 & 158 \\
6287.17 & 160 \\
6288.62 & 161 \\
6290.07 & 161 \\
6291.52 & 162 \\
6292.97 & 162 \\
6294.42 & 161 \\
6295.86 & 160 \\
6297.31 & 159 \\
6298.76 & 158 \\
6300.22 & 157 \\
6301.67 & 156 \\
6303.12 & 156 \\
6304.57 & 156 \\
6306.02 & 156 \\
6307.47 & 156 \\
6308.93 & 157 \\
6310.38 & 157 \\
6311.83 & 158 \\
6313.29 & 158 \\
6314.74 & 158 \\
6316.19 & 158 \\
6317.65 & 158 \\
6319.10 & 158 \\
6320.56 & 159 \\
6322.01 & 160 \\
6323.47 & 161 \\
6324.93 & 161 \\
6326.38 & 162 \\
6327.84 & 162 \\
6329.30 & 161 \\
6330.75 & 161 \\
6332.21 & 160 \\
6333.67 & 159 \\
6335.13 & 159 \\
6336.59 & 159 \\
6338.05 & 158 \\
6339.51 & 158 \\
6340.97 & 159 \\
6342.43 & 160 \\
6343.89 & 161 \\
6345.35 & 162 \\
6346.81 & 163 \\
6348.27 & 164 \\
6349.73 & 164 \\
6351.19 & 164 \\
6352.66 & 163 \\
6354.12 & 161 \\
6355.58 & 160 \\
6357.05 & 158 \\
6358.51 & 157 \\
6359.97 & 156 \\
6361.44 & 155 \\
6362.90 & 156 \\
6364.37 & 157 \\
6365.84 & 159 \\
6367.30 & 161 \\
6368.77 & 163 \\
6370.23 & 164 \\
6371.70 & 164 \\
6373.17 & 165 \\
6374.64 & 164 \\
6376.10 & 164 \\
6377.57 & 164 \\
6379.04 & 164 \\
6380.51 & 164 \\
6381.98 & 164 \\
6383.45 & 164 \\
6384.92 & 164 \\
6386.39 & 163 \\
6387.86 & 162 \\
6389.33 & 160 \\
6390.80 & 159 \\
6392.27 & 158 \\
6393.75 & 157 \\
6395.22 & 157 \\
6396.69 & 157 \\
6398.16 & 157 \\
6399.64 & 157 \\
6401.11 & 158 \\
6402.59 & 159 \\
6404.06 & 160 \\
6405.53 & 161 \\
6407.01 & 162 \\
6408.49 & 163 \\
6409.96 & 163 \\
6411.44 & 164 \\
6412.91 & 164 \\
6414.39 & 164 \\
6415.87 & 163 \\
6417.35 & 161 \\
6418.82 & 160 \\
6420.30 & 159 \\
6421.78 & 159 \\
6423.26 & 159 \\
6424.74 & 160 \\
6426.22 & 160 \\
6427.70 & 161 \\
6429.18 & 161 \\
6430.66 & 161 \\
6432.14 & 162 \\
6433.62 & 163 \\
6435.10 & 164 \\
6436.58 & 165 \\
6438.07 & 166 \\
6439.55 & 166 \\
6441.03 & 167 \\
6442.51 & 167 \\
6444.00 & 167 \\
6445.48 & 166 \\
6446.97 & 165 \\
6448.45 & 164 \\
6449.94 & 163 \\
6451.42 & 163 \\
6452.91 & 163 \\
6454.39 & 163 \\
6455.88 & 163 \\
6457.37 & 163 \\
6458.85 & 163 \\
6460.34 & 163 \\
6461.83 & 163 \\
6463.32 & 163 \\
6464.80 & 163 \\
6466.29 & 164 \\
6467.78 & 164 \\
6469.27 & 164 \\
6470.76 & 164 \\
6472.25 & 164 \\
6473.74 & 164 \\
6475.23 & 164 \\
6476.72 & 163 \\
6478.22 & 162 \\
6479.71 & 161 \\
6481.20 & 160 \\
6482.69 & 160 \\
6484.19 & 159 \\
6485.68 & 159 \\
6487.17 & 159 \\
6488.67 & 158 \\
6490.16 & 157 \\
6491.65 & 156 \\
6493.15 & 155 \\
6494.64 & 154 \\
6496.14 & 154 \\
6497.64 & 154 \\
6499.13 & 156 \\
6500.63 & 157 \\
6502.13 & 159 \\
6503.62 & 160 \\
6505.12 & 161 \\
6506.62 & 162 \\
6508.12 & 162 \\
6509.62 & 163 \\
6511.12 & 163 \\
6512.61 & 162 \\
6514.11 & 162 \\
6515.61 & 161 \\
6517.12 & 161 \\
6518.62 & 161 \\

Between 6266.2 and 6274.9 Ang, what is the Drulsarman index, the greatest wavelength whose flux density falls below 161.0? 6274.16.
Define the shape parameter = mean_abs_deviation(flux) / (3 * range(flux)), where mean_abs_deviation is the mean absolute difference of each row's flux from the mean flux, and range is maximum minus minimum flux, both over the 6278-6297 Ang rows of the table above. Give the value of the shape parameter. 0.110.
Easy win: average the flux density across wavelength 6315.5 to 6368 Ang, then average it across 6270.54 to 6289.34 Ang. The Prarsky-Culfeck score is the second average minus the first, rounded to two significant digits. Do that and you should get -3.2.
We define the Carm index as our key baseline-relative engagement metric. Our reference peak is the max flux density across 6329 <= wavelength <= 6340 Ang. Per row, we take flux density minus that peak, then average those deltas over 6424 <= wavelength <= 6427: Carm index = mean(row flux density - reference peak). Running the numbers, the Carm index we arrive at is -1.0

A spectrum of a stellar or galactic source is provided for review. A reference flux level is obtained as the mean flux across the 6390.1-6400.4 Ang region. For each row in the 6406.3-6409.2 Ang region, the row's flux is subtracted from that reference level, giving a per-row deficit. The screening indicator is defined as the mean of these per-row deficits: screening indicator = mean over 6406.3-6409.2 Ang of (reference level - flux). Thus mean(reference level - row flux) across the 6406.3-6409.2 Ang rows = -5.1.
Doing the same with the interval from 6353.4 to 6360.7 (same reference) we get -1.0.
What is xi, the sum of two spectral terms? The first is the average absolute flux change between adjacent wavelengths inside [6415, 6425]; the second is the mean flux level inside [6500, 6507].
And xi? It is 160.6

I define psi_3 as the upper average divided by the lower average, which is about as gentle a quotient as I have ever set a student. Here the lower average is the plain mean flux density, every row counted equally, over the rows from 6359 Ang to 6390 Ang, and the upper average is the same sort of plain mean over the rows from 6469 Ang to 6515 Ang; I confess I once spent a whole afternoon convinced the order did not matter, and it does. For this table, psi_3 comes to 0.99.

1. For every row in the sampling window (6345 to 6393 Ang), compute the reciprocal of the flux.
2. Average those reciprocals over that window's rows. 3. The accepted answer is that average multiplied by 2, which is 0.0124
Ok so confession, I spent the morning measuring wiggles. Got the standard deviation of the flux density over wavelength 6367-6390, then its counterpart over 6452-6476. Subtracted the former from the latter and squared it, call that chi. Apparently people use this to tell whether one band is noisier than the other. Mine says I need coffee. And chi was 0.6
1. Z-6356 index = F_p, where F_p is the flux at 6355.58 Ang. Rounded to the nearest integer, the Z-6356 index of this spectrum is 160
